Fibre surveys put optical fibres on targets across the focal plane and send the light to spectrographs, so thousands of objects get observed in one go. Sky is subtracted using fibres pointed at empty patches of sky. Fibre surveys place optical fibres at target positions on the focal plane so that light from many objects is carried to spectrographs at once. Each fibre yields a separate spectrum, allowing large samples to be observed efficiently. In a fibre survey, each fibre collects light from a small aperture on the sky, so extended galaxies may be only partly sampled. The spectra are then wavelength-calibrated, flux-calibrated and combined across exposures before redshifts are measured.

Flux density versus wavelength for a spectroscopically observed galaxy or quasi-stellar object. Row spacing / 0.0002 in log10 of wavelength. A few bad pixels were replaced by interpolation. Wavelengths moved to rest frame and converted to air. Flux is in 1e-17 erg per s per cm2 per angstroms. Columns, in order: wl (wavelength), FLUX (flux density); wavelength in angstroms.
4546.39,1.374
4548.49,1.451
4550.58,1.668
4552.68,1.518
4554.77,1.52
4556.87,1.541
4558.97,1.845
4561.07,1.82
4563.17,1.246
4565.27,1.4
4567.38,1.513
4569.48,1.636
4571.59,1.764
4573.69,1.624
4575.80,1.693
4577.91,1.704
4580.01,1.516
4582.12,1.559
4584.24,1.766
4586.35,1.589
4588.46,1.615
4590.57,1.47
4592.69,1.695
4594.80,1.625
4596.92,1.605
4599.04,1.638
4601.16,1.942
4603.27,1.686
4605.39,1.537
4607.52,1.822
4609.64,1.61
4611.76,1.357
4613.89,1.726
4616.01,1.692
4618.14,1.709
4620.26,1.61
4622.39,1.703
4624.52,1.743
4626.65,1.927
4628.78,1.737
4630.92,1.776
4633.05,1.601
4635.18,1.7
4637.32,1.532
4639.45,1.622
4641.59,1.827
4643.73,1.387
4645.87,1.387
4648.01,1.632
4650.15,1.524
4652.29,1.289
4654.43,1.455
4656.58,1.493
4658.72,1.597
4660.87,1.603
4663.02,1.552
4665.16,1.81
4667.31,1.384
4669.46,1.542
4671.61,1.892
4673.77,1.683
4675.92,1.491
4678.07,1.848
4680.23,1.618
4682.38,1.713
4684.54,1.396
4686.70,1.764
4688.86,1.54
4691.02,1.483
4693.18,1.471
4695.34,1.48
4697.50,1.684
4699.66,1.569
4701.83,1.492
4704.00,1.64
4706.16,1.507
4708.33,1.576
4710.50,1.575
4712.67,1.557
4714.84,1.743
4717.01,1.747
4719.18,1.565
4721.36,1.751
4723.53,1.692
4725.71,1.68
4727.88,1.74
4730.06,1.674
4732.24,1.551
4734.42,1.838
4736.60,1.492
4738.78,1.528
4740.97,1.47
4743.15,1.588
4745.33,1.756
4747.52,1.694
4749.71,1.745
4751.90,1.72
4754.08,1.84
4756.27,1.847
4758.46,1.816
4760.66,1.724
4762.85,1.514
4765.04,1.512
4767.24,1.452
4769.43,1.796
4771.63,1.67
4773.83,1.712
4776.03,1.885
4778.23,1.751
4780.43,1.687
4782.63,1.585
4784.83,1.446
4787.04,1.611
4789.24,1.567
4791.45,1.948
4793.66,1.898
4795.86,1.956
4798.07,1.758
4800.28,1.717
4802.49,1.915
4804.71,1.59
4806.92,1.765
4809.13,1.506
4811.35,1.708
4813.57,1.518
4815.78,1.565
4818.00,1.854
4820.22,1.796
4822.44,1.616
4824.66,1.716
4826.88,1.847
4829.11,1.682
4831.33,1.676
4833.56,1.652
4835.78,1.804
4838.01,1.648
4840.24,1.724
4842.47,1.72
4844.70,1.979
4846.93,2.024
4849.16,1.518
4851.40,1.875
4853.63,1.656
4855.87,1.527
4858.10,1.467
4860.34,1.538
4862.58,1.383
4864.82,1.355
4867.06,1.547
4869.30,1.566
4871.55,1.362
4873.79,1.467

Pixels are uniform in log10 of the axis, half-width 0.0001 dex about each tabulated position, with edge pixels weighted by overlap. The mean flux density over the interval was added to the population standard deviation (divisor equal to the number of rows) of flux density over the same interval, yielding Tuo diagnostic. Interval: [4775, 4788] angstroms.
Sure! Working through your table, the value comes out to 1.80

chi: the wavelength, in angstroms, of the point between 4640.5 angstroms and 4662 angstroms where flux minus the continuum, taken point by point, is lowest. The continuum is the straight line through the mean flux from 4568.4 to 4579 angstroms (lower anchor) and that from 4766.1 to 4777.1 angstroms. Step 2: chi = 4652.29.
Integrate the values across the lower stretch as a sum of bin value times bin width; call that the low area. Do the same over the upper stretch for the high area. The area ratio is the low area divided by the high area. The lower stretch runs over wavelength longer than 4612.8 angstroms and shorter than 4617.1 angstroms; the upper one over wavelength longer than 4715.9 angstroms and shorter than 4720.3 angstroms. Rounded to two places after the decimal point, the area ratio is 1.01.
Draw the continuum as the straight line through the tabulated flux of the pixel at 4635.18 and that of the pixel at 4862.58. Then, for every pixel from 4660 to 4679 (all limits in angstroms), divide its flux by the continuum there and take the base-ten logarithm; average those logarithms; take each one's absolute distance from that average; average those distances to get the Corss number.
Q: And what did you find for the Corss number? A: 0.039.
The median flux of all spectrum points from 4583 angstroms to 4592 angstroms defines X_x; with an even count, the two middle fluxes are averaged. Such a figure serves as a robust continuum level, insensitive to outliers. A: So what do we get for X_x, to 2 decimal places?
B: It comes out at 1.60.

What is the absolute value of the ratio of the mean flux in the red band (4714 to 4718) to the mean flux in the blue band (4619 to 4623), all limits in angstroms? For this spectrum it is 1.05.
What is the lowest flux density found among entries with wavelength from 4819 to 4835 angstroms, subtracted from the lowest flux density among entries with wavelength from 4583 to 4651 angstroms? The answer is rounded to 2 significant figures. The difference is -0.26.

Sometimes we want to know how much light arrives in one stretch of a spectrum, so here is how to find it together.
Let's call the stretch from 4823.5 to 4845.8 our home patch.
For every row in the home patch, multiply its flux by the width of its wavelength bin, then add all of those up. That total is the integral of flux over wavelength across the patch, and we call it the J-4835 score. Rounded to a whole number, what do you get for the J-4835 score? 39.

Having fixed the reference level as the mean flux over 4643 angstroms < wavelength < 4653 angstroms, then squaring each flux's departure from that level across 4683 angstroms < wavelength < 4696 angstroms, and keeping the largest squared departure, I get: 0.10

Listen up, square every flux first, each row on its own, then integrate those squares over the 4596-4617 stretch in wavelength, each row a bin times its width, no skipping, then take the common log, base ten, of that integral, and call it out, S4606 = 1.8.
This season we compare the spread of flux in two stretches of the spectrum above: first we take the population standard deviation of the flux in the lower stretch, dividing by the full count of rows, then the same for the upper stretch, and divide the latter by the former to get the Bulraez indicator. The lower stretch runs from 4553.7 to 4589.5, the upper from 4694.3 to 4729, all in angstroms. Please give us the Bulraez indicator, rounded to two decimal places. 0.63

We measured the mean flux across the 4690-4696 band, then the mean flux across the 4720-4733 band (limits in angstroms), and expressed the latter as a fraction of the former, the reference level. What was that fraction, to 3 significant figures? 1.14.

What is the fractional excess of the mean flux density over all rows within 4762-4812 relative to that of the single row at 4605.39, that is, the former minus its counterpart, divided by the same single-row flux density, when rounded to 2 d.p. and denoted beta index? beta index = 0.10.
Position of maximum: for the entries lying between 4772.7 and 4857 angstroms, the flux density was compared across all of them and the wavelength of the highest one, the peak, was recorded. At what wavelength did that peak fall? 4846.93 angstroms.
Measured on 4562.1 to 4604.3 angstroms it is 4601.16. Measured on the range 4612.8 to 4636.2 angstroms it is 4626.65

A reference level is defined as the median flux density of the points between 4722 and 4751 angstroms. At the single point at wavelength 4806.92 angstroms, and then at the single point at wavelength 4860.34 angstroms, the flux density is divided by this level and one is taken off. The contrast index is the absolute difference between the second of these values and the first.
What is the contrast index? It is 0.14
